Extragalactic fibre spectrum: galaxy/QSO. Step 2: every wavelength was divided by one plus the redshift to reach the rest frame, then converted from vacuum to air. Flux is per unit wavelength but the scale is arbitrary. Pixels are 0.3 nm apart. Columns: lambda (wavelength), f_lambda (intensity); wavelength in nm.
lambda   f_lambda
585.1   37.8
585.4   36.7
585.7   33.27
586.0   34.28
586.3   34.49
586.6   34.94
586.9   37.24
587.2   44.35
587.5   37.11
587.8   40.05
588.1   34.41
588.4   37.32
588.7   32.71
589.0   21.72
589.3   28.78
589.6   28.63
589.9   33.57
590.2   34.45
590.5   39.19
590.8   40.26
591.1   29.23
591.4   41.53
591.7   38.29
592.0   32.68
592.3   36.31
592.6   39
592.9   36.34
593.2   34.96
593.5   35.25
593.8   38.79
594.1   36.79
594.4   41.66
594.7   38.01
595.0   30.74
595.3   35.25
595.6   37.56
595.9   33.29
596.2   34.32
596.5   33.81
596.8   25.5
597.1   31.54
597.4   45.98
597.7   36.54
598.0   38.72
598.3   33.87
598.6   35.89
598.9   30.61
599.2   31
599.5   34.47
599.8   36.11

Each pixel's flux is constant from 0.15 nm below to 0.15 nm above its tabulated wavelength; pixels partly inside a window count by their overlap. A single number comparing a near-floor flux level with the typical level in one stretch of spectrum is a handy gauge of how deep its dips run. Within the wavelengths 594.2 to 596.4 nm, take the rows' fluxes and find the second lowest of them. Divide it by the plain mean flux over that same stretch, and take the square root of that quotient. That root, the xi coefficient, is 0.964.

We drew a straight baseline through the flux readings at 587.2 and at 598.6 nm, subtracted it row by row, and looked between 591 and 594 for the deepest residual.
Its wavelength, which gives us 591.1 nm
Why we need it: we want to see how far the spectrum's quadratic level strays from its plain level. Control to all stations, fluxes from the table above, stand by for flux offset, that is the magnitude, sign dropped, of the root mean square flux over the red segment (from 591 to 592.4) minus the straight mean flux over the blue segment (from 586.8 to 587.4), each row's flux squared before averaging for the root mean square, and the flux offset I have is 4.9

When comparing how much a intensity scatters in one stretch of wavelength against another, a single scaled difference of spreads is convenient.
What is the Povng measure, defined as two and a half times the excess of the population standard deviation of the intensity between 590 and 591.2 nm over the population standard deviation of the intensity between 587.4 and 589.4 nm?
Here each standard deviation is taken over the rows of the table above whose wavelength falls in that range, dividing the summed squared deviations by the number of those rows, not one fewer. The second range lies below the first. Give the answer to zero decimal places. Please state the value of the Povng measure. -3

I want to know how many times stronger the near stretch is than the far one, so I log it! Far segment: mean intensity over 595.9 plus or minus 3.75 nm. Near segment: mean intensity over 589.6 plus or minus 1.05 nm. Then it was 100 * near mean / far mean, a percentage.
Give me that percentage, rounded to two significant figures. 88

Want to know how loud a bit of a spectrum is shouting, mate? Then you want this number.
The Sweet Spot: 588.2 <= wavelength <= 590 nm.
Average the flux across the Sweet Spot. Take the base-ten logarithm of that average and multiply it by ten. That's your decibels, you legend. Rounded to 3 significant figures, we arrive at 14.8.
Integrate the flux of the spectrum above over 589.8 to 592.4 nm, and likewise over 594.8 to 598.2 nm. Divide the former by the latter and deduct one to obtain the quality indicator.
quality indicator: -0.2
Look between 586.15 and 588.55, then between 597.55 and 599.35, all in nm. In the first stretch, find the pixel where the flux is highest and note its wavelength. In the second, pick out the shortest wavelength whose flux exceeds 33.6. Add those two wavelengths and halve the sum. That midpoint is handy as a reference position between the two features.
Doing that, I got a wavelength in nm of 592.45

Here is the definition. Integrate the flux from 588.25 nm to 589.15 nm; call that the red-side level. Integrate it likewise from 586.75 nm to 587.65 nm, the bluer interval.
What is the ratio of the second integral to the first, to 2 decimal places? 1.29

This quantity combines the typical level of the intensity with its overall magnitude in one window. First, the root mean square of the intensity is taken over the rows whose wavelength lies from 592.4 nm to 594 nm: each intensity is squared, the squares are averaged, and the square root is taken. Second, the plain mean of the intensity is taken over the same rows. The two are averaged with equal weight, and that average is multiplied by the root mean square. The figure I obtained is 1361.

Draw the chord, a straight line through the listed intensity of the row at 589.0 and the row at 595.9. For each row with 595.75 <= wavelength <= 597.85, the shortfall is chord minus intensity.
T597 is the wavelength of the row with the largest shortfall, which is 596.8 nm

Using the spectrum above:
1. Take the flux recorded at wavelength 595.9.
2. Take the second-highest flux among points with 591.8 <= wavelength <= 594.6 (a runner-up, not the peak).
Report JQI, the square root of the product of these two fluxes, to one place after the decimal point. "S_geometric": 36.0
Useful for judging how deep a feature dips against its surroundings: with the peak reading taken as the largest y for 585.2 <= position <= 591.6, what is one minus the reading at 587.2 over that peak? 0.00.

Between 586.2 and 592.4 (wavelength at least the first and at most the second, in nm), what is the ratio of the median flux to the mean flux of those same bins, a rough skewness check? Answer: 1.00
